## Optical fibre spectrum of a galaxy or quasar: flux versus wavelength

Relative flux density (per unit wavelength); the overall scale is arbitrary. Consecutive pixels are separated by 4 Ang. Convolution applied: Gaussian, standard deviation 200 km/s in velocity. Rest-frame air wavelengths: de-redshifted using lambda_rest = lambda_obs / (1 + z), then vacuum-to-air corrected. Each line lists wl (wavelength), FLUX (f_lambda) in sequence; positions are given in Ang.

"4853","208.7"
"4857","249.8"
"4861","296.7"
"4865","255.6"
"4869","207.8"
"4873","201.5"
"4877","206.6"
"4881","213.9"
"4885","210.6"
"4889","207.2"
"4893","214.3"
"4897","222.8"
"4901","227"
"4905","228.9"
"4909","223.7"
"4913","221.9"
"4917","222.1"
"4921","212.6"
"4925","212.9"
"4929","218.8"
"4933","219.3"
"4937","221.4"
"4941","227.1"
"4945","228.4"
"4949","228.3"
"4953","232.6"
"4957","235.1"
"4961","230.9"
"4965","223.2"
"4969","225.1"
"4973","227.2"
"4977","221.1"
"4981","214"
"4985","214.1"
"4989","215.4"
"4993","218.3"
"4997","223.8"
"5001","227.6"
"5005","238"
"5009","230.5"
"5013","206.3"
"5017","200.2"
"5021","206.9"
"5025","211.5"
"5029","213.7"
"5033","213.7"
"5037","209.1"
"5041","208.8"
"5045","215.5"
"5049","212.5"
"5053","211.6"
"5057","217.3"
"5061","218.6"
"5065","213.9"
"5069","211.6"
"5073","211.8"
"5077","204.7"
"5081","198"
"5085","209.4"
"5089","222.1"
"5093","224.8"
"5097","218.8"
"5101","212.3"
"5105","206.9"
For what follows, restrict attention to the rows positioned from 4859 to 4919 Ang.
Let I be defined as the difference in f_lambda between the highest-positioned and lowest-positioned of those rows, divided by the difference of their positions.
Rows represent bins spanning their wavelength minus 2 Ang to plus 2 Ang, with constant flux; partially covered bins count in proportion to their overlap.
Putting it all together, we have -1.3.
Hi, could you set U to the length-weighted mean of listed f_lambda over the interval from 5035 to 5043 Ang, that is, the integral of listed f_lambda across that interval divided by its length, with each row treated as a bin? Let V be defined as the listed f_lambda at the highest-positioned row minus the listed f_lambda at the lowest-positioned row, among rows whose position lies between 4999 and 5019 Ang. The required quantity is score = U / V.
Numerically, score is -7.6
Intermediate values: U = 209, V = -27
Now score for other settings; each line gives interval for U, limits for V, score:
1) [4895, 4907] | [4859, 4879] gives -2.5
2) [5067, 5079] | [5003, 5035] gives -8.6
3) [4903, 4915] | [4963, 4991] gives -28.8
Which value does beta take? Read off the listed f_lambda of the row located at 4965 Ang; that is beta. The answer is 223.2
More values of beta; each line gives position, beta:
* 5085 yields 209.4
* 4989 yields 215.4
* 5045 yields 215.5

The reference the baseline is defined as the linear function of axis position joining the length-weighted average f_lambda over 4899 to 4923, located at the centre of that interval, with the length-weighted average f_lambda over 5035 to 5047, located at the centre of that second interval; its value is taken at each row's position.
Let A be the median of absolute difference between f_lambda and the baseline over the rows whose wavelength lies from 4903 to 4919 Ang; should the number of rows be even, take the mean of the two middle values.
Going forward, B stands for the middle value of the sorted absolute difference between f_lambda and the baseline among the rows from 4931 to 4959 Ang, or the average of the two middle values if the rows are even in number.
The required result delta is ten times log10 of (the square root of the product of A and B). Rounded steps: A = 1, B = 8.7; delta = 4.0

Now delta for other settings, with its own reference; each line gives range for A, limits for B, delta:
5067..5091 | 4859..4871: 9.9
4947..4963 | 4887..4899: 10.6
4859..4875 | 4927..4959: 11.6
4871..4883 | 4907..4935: 7.2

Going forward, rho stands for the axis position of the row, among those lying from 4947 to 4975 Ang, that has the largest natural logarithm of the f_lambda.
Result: 4957 Ang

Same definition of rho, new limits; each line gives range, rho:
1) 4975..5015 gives 5005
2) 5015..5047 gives 5045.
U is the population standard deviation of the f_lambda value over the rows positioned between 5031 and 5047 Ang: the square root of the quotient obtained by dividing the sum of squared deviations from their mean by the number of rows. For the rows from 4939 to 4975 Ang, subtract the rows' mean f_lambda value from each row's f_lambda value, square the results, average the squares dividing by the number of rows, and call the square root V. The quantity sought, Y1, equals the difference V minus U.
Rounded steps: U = 3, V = 3.5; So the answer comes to 0.6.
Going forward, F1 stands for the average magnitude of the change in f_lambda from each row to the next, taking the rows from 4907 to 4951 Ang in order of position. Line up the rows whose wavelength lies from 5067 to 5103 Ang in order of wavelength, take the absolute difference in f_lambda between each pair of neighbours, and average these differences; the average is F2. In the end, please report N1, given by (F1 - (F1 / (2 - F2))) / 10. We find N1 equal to 0.3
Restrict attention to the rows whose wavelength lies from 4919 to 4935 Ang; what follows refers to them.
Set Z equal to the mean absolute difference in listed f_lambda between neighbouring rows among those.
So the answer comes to 2.2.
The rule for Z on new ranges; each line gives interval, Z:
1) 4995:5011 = 7.2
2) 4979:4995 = 1.4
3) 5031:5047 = 3.9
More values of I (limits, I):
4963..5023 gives -0.3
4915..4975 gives 0.1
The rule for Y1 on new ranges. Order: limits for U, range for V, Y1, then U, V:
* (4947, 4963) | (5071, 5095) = 6.8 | 2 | 9.3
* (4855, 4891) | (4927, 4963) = -25.1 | 31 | 5.5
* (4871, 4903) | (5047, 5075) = -5.3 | 8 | 2.7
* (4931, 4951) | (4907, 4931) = 0.6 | 4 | 4.4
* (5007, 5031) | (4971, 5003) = -4.3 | 10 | 5.2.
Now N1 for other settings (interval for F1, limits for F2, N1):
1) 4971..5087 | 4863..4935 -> 0.6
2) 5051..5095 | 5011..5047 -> 0.8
